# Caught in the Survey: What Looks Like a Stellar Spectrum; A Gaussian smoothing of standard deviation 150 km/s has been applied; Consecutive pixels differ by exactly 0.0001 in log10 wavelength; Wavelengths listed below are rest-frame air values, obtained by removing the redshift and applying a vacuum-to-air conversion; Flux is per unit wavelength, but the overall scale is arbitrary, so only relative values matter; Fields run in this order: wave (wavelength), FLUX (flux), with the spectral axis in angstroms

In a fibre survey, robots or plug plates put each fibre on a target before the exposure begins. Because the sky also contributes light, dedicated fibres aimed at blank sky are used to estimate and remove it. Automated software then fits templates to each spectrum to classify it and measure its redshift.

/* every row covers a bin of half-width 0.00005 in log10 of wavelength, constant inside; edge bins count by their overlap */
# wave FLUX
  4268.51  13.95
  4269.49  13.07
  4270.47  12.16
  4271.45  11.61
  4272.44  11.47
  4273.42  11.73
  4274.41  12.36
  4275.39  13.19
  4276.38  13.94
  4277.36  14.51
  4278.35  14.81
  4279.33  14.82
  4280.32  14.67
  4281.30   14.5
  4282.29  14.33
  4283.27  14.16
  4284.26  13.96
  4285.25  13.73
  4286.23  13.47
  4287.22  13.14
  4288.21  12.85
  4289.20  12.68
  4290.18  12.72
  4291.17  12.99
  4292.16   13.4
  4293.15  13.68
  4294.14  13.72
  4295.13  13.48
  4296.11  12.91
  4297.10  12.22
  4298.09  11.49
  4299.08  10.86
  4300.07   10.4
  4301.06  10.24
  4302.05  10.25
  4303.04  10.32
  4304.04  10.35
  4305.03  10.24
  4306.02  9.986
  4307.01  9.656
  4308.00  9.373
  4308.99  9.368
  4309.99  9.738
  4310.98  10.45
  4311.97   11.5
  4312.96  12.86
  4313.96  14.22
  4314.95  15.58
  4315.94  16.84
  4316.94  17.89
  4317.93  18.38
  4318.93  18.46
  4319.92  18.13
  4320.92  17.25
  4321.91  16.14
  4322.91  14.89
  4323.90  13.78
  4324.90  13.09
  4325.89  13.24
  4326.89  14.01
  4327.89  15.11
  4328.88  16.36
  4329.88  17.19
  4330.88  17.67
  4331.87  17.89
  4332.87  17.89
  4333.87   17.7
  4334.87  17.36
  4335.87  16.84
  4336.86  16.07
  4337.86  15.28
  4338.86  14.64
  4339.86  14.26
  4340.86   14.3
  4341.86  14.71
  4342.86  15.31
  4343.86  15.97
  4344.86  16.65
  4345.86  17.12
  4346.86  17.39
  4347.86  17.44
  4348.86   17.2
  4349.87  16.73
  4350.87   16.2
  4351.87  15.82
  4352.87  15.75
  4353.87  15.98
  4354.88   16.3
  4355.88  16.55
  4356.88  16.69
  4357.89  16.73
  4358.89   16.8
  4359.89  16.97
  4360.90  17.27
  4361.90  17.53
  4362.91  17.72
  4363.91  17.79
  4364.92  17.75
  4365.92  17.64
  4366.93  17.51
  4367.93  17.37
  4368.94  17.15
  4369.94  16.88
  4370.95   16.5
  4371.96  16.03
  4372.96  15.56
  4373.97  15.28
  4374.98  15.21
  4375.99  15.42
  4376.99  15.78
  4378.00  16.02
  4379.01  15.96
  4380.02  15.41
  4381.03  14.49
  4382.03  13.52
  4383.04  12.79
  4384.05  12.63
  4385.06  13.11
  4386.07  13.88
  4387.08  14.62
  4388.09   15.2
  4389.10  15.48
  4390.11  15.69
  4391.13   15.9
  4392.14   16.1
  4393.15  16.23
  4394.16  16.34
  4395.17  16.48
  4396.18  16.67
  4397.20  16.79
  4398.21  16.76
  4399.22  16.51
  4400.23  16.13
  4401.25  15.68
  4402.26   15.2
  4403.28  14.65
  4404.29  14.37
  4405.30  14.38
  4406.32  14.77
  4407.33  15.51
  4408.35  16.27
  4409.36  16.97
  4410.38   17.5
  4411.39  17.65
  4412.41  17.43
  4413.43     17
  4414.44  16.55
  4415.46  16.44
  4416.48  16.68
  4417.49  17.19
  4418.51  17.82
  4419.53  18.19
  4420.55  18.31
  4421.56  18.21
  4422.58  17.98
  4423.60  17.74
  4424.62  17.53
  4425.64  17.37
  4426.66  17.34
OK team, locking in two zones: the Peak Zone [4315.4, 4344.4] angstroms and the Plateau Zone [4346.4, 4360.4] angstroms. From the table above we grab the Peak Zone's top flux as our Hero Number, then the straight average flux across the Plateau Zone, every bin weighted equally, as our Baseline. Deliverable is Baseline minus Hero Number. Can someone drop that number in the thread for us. -2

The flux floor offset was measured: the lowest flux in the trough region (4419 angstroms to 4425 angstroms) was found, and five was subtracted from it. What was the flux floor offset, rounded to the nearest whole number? 13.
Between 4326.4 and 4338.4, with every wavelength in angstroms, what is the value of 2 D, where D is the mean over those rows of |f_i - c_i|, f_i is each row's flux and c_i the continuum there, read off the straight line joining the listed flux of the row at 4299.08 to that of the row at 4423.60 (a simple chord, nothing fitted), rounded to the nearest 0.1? 7.8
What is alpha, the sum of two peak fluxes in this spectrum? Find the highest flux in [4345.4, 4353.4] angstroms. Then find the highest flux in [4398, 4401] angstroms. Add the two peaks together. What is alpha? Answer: 34.2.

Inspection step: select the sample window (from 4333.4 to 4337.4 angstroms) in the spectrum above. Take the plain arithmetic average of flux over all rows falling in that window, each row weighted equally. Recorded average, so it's 17.0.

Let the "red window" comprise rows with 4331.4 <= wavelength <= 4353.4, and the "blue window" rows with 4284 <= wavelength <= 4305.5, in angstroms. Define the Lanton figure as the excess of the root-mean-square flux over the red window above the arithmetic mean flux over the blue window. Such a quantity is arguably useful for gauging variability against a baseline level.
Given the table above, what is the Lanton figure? 4.1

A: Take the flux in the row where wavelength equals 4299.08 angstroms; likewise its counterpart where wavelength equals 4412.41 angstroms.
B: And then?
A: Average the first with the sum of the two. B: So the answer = 19.6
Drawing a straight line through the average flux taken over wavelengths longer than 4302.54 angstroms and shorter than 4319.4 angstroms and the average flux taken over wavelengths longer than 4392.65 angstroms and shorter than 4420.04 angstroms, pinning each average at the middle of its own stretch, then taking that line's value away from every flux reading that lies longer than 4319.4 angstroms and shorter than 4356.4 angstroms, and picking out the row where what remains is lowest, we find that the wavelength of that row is 4324.90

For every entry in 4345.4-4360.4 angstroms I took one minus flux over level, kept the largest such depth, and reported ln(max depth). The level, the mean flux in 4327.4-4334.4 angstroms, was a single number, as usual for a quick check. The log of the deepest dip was -2.5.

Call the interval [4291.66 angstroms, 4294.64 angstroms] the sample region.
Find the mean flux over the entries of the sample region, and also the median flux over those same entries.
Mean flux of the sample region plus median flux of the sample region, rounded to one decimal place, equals 27.3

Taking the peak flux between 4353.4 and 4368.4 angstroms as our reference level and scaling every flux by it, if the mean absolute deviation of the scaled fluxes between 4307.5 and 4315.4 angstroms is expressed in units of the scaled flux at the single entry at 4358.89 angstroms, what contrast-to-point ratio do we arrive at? 0.115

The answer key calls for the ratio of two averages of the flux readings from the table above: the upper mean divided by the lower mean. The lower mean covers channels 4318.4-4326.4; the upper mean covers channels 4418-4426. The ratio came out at 1.15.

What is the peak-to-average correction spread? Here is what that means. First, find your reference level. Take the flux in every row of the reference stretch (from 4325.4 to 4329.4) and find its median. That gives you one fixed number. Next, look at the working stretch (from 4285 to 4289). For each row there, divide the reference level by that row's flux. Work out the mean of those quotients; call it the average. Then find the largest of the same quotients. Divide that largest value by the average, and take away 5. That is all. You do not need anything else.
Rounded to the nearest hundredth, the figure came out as -3.97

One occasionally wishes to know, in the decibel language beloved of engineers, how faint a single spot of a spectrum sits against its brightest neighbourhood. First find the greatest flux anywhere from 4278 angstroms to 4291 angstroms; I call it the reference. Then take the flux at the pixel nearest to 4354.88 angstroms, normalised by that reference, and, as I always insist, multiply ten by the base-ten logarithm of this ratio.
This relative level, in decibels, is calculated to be 0.41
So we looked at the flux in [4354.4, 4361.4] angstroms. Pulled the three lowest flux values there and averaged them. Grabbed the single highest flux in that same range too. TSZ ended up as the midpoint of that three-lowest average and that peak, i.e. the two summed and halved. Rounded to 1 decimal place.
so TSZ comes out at 16.9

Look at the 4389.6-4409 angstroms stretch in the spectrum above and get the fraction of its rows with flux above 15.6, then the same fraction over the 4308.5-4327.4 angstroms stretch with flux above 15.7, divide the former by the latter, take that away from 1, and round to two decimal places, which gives -0.86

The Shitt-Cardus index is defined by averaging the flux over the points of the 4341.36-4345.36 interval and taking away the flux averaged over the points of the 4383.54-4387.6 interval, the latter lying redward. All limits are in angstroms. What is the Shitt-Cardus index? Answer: 2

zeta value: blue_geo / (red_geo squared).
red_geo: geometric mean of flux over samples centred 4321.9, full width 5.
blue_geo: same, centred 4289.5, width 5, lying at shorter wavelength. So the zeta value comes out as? 0.051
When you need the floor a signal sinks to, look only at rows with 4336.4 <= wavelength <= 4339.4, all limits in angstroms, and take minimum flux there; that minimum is 14.64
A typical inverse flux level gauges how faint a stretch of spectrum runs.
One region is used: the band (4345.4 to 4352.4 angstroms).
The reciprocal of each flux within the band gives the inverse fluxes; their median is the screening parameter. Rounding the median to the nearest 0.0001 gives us 0.0584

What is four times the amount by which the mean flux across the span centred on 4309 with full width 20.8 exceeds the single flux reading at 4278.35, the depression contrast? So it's -10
